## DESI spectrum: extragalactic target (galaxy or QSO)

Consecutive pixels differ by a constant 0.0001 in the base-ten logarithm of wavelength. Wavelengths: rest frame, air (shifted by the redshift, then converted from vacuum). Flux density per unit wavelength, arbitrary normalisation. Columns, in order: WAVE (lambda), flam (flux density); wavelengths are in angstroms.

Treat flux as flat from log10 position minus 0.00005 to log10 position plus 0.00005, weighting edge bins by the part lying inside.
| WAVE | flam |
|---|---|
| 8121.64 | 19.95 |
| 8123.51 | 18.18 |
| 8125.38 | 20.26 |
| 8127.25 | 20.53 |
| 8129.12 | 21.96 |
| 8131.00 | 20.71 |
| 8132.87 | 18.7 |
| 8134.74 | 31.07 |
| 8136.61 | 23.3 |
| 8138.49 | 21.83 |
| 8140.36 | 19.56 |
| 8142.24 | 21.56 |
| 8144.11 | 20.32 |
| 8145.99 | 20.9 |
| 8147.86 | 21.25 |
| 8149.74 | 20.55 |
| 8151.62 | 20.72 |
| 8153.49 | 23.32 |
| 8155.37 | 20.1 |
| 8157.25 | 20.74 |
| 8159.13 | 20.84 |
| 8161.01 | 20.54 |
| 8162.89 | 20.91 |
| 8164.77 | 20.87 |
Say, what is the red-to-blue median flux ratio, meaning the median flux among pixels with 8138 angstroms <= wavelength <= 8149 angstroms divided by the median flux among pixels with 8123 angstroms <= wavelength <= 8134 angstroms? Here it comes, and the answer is 1.033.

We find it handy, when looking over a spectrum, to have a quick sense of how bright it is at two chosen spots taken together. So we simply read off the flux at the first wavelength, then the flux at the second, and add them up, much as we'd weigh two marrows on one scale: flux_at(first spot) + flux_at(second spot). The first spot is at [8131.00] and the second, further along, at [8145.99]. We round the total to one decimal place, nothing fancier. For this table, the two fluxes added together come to 41.6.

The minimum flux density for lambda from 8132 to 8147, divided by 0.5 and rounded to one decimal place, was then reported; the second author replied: 37.4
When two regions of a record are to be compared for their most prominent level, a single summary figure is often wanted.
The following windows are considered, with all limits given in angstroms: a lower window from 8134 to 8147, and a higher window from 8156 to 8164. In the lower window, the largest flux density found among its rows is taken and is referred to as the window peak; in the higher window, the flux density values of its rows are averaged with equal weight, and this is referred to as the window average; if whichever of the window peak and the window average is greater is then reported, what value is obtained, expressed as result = 31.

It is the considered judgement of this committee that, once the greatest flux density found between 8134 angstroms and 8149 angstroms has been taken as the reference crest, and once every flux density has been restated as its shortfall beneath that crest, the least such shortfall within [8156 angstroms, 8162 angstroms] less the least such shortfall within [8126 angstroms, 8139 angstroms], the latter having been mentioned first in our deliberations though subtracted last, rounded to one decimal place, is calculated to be 10.2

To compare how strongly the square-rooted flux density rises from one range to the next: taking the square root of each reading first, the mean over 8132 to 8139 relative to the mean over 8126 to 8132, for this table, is 1.06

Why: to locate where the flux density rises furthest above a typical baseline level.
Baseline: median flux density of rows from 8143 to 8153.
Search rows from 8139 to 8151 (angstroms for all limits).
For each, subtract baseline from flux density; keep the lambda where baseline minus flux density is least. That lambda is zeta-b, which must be 8142.24 angstroms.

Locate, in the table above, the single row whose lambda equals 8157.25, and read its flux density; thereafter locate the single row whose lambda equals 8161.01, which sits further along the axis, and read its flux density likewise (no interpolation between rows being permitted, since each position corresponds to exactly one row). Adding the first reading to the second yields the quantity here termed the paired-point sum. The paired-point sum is 41.3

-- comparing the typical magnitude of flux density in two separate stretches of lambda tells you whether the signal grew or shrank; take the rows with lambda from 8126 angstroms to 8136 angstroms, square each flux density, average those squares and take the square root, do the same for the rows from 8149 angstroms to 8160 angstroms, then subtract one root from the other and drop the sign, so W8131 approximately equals 1.9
